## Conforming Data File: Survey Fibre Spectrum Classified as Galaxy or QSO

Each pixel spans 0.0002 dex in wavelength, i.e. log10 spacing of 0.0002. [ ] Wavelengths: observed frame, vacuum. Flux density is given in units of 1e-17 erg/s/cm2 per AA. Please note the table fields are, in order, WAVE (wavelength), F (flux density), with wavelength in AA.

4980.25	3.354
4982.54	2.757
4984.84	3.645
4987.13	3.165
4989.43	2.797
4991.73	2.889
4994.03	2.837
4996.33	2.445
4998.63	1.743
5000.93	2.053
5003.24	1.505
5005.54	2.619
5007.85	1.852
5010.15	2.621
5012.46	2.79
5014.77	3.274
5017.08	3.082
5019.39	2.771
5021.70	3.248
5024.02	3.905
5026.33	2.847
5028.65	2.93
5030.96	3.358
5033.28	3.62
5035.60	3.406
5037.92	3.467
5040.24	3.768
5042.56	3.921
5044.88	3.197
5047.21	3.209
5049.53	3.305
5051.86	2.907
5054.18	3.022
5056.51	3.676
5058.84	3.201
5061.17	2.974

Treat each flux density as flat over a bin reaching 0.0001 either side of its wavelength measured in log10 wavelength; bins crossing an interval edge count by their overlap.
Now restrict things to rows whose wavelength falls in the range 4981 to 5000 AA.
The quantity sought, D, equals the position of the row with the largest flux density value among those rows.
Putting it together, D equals 4984.84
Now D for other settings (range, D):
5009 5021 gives 5014.77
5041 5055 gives 5042.56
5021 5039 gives 5024.02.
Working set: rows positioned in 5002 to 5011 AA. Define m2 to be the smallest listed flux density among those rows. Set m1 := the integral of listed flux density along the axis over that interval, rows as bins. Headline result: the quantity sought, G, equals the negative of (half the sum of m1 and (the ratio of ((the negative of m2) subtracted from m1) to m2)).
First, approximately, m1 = 19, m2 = 1.505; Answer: -16.5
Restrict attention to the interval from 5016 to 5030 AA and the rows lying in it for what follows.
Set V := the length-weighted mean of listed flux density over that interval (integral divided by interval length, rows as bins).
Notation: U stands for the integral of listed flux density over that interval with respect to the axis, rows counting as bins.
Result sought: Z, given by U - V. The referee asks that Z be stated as 41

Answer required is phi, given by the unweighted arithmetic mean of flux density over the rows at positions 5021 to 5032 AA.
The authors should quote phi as 3.3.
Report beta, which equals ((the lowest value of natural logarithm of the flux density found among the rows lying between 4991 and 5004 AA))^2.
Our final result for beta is 0.17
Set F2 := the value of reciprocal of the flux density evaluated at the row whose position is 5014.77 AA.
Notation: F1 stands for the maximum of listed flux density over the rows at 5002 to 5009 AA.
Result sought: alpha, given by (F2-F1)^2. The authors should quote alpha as 5.4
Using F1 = 2.619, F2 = 0.31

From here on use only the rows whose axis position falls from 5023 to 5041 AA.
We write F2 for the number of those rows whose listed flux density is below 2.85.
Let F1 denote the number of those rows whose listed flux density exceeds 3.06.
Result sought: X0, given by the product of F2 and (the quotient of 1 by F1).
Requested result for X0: 0.2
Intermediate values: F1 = 6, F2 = 1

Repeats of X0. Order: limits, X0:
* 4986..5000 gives 4.0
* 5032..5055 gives 0.0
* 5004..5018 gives 2.0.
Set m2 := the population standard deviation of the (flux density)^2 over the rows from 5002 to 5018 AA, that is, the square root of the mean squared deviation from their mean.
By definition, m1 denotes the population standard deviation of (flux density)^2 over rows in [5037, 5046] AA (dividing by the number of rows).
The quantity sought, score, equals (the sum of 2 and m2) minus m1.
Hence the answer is 2.8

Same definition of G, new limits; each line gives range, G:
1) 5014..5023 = -19.5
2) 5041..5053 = -27.3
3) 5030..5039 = -20.7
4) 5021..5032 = -24.7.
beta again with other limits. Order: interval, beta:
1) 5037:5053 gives 1.14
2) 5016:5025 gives 1.04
